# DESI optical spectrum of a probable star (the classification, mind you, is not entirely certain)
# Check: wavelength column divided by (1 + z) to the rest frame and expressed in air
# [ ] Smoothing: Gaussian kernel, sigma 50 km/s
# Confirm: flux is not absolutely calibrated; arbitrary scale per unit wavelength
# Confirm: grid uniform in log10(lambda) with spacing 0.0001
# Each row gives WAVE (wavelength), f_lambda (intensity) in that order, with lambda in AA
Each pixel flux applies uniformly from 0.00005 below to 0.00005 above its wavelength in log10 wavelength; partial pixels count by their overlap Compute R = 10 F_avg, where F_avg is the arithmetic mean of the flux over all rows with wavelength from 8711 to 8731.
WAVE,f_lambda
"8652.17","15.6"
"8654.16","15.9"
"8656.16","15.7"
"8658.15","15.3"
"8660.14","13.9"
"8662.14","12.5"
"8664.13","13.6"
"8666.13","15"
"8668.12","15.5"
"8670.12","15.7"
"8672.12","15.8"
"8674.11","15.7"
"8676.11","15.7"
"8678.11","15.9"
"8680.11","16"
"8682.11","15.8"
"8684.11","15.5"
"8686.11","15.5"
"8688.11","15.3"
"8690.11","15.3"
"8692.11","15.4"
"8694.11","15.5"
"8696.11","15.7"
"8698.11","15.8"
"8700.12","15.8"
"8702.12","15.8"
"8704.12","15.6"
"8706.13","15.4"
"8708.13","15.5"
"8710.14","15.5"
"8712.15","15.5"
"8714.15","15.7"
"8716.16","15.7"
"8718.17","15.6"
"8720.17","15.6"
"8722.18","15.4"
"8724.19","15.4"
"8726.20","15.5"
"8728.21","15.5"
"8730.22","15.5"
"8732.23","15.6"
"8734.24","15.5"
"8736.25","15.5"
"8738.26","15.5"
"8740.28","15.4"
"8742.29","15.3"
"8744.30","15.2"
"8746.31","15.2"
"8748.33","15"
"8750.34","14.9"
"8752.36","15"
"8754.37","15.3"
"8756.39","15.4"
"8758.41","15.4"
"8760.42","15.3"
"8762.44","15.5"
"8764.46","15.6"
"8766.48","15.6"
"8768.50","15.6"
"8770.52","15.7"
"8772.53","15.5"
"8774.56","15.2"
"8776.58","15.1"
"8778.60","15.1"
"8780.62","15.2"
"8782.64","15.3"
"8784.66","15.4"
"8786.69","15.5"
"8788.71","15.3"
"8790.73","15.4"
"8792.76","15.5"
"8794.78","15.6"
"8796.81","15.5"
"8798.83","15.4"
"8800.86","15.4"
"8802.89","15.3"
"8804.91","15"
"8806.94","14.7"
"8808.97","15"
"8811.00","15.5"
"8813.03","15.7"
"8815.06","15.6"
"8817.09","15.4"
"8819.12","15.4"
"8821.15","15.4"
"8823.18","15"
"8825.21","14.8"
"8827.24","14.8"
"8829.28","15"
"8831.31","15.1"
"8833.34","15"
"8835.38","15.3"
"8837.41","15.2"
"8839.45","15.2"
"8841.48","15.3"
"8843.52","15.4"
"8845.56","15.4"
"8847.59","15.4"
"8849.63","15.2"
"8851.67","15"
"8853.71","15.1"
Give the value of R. 155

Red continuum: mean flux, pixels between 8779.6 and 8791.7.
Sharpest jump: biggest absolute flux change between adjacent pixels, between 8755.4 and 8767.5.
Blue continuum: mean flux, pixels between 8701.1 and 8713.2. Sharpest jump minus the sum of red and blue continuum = -30.7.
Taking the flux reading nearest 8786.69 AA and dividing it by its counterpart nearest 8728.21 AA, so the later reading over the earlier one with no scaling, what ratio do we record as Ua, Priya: 1.000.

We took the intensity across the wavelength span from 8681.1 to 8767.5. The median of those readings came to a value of 15.5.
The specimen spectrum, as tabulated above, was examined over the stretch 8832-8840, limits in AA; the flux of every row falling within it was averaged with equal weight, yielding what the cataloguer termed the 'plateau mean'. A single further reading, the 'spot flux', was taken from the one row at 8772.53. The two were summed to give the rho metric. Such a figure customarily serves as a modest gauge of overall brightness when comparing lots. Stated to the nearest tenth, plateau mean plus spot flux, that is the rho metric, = 30.7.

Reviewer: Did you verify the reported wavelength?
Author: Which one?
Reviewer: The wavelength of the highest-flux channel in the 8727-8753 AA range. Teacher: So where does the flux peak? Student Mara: 8732.23 AA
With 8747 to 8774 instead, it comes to 8770.52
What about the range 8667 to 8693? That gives 8680.11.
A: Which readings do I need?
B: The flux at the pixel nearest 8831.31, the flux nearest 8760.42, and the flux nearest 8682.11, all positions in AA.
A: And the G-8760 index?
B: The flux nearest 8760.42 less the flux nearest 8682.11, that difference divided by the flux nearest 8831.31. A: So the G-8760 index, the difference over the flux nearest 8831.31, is -0.033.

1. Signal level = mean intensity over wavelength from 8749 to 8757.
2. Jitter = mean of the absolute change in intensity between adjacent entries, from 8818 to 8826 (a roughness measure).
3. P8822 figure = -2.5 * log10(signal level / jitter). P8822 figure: -4.70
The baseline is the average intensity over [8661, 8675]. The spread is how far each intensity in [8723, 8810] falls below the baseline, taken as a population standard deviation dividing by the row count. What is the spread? 0.22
